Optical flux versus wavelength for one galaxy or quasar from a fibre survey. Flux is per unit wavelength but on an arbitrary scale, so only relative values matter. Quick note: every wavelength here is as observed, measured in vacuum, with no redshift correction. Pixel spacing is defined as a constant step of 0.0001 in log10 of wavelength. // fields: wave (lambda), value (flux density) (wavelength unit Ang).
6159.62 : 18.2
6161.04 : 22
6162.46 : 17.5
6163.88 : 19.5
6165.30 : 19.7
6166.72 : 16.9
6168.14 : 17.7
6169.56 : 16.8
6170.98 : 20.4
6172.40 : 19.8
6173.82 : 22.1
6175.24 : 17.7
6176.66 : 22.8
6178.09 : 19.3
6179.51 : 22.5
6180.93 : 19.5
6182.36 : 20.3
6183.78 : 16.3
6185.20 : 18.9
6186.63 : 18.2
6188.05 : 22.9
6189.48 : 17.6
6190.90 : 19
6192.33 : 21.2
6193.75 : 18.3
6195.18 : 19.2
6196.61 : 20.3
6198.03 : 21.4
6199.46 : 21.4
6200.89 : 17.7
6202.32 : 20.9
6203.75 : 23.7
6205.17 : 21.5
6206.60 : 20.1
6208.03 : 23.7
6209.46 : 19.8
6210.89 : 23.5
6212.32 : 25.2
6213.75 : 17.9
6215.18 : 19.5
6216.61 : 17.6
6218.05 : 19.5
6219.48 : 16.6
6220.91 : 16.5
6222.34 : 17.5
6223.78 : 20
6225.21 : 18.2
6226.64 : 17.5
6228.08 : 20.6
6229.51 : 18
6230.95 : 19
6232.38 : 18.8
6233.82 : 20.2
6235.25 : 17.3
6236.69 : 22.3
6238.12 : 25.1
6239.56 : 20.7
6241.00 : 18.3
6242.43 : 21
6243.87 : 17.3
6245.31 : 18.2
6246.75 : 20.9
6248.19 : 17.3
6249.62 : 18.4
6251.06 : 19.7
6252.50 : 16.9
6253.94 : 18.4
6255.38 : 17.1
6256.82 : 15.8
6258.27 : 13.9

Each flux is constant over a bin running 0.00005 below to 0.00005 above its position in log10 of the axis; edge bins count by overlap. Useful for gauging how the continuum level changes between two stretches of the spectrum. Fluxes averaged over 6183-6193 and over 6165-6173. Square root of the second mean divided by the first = 0.98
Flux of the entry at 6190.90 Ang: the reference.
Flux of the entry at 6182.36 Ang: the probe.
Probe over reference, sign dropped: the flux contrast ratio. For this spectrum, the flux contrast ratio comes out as 1.07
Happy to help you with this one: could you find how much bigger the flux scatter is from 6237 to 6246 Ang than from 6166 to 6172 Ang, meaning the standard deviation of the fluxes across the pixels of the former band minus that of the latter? 1.2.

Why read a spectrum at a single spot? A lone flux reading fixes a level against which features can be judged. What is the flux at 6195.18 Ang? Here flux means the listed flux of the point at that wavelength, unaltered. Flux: 19.2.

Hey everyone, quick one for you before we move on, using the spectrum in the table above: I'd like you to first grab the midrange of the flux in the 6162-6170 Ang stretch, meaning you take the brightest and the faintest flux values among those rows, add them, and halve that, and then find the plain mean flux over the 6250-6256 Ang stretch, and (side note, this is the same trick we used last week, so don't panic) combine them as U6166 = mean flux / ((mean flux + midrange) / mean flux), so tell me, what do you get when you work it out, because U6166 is 9.0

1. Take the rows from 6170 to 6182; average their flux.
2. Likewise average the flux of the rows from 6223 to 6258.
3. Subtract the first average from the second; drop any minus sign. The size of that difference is 1.5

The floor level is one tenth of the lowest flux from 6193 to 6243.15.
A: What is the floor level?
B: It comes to 1.65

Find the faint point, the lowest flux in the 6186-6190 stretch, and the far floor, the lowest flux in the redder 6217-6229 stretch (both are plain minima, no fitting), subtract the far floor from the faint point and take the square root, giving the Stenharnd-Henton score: 1.05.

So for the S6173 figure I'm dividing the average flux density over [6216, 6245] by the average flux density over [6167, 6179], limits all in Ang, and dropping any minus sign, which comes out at 0.98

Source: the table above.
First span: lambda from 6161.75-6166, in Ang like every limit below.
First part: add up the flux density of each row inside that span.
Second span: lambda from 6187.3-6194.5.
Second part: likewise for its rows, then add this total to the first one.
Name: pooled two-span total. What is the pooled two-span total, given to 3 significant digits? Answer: 156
